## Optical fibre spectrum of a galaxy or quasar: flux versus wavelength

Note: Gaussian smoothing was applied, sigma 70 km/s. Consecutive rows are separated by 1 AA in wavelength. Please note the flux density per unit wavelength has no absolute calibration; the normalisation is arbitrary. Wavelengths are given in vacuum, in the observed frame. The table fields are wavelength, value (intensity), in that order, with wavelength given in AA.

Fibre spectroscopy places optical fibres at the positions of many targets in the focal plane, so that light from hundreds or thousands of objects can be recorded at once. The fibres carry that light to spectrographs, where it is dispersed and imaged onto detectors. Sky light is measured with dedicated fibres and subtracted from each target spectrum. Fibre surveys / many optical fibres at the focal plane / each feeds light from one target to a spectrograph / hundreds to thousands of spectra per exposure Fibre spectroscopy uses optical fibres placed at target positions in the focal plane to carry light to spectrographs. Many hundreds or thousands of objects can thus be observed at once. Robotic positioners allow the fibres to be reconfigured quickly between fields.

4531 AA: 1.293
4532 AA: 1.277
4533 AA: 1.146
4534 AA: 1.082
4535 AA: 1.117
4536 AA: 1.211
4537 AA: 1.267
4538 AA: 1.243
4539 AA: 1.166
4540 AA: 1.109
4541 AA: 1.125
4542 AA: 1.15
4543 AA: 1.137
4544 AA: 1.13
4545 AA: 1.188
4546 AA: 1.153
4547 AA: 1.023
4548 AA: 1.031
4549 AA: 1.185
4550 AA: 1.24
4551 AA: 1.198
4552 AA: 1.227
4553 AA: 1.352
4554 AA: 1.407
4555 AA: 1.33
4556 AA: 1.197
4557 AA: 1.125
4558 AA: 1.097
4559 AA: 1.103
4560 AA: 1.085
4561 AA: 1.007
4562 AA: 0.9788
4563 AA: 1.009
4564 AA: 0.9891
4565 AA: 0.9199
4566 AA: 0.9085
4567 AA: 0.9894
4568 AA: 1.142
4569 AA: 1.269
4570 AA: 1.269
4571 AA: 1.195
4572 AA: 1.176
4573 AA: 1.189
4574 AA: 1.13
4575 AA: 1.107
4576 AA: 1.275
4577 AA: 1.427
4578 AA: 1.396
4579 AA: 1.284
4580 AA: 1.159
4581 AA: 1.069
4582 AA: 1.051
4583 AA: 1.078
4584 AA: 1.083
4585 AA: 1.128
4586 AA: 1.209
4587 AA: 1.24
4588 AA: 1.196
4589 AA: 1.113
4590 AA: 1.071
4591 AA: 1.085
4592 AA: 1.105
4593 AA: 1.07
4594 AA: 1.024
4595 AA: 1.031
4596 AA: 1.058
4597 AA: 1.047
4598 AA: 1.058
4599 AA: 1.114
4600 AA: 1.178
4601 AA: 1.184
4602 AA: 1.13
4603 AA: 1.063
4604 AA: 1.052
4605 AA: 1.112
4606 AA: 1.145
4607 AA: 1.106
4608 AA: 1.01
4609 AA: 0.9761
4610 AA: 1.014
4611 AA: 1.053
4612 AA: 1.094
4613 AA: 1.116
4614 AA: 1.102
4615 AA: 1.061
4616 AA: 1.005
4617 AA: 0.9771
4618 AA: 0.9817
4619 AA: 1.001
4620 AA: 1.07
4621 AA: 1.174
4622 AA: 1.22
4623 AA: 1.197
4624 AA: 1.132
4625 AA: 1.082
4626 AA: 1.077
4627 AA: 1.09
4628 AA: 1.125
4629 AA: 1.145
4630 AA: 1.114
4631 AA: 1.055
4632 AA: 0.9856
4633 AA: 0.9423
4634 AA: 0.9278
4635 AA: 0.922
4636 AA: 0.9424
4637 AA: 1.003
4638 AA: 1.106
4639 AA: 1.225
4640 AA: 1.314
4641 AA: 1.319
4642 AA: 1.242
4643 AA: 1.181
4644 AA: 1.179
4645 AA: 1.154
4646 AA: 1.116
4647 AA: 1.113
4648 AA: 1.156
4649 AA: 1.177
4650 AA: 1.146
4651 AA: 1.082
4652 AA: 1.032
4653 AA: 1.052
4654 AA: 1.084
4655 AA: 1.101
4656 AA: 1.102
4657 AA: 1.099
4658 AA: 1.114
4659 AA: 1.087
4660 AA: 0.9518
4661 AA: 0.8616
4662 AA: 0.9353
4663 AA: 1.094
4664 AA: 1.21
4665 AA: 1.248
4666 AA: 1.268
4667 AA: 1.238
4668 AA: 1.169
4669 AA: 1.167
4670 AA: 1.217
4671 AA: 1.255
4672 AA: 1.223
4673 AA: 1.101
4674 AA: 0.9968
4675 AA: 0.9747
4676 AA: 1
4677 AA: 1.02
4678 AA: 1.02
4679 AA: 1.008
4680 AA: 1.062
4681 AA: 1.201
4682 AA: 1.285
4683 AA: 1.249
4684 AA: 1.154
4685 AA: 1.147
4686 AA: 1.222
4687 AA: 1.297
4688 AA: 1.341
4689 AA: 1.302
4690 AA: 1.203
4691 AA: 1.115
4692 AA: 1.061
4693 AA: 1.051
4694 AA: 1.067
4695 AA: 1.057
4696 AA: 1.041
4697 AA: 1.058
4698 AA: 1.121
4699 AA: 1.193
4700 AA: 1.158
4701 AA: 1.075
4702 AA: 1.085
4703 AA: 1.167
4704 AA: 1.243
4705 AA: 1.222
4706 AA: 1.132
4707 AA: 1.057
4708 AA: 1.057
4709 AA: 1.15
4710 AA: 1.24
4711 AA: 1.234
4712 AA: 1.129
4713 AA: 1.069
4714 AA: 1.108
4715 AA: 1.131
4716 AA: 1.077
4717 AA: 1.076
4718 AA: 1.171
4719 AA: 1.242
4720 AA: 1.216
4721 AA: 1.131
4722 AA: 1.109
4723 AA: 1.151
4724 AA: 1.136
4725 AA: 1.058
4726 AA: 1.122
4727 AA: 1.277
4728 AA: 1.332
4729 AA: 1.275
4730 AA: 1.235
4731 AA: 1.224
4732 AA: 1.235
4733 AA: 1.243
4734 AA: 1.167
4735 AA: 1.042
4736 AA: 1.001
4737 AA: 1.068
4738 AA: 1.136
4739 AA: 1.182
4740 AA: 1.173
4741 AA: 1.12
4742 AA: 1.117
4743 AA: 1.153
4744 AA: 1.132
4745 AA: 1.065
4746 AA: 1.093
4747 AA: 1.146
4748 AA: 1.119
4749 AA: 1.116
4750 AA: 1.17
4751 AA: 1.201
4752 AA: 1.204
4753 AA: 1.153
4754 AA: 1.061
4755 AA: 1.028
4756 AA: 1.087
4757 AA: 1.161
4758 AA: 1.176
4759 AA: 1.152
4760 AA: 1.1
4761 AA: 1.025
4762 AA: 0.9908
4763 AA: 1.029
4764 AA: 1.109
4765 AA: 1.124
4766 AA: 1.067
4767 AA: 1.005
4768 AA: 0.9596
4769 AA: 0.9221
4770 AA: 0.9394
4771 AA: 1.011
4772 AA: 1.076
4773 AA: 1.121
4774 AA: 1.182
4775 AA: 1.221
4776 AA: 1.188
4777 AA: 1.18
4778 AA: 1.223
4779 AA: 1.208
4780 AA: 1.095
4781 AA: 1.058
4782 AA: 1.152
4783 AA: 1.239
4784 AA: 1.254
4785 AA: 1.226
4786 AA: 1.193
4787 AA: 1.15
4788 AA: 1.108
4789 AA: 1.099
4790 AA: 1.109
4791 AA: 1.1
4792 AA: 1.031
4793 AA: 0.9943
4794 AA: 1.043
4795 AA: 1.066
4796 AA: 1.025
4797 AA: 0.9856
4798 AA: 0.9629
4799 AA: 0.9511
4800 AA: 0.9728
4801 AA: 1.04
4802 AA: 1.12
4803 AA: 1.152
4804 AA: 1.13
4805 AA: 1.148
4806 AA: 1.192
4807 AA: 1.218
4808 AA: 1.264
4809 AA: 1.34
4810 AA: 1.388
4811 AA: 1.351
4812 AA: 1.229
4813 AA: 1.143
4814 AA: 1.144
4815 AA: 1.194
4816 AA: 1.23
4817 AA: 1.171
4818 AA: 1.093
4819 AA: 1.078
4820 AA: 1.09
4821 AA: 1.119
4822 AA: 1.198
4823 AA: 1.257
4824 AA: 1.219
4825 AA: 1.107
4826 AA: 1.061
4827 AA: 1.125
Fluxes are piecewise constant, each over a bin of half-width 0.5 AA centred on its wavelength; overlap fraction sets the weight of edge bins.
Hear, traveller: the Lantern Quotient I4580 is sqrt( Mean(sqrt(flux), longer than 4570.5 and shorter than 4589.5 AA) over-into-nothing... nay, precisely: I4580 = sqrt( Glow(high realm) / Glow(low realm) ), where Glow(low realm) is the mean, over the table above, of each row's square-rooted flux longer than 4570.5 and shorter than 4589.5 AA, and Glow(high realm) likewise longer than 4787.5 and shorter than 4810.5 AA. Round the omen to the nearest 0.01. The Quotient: 0.98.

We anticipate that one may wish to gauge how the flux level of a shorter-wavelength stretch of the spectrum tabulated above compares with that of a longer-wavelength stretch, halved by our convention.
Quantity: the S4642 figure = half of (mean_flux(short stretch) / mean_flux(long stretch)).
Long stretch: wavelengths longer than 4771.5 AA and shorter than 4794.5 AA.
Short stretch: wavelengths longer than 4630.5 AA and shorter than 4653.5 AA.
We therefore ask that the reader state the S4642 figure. 0.483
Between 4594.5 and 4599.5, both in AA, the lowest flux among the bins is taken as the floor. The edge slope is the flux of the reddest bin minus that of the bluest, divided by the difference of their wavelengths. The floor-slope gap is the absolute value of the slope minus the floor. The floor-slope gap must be 1.01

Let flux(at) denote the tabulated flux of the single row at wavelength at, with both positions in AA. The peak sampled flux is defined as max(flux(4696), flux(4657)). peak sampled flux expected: 1.10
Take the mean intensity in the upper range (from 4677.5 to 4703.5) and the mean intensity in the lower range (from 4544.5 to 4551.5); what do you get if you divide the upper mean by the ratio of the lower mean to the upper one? 1.14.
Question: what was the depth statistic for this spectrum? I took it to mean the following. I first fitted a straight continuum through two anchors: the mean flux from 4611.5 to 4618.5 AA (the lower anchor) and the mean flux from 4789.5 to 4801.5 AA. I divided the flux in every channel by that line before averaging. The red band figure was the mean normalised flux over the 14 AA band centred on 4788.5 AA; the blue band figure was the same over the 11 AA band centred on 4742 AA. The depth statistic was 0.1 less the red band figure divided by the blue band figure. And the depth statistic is -0.91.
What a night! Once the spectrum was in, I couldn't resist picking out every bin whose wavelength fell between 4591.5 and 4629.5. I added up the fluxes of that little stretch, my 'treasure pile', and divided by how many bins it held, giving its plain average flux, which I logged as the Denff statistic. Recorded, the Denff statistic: 1.08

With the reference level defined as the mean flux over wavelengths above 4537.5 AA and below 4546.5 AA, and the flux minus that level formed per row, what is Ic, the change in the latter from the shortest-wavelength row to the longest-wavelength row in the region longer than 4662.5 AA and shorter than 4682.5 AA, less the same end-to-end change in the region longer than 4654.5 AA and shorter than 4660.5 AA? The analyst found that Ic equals 0.34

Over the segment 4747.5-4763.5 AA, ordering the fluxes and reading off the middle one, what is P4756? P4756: 1.12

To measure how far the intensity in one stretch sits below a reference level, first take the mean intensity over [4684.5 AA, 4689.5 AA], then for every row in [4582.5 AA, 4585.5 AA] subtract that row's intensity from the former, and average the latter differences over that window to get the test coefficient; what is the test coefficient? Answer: 0.17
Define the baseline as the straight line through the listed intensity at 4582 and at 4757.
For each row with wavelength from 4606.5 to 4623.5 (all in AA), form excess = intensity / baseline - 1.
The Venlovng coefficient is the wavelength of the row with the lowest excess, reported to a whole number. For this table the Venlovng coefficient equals 4617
